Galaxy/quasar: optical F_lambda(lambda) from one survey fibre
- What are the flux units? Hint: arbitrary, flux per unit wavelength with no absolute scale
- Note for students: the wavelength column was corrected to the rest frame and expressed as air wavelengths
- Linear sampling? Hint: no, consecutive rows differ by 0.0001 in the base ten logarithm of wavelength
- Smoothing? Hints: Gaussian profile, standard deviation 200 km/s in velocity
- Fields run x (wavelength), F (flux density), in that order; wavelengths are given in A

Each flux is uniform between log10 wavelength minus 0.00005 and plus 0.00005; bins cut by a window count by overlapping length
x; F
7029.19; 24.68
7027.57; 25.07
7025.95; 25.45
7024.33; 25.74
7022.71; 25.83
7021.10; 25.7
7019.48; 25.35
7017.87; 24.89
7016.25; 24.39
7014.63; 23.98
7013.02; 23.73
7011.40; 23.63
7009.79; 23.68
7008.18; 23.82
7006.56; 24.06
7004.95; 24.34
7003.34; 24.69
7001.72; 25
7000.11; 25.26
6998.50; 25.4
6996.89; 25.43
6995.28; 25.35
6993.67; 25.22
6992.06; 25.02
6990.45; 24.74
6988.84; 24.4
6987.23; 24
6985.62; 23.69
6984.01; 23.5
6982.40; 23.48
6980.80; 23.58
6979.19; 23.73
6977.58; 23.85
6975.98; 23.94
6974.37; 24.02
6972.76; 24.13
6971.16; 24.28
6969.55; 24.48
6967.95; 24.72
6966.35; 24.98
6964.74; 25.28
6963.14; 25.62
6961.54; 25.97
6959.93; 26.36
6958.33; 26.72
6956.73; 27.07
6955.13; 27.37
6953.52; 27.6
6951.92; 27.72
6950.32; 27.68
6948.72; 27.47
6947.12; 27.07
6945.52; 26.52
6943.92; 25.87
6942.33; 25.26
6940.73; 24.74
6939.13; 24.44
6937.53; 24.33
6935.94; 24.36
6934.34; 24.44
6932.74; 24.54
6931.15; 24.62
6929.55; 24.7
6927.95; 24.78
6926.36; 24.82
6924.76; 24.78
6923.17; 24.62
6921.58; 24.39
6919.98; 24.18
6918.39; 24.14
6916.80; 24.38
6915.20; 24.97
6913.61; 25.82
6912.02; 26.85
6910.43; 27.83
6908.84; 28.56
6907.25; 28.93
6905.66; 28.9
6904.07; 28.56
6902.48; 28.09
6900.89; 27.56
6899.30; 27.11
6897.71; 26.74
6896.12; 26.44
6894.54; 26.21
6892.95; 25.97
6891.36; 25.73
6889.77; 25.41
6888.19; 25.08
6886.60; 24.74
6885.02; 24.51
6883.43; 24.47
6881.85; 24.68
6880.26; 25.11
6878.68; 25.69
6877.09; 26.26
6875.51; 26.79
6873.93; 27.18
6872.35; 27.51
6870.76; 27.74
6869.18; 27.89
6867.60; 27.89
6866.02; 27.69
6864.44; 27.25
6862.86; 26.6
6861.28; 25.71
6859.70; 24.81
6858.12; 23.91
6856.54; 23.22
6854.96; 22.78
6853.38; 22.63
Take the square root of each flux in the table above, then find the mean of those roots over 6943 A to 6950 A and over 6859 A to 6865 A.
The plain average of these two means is 5.14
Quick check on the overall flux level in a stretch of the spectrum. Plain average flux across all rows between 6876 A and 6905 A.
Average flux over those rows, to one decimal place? 26.0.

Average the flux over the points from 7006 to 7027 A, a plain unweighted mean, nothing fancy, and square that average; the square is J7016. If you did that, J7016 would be 607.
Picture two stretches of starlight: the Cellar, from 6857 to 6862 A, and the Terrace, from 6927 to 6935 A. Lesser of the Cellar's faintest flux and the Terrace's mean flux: 23.9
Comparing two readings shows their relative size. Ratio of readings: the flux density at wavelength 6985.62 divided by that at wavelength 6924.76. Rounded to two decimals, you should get 0.96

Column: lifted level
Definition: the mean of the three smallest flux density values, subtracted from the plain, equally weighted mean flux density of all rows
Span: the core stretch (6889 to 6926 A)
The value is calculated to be 2.1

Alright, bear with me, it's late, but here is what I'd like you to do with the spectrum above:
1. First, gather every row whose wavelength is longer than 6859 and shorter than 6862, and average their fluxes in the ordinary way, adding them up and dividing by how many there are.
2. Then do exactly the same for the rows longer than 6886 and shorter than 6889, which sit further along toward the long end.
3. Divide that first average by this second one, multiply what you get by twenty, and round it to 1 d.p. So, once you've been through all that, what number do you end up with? 20.3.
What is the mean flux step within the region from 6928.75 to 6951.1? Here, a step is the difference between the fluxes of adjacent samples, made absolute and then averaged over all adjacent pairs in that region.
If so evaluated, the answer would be 0.286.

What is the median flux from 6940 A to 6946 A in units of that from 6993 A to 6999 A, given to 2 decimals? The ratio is 1.01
